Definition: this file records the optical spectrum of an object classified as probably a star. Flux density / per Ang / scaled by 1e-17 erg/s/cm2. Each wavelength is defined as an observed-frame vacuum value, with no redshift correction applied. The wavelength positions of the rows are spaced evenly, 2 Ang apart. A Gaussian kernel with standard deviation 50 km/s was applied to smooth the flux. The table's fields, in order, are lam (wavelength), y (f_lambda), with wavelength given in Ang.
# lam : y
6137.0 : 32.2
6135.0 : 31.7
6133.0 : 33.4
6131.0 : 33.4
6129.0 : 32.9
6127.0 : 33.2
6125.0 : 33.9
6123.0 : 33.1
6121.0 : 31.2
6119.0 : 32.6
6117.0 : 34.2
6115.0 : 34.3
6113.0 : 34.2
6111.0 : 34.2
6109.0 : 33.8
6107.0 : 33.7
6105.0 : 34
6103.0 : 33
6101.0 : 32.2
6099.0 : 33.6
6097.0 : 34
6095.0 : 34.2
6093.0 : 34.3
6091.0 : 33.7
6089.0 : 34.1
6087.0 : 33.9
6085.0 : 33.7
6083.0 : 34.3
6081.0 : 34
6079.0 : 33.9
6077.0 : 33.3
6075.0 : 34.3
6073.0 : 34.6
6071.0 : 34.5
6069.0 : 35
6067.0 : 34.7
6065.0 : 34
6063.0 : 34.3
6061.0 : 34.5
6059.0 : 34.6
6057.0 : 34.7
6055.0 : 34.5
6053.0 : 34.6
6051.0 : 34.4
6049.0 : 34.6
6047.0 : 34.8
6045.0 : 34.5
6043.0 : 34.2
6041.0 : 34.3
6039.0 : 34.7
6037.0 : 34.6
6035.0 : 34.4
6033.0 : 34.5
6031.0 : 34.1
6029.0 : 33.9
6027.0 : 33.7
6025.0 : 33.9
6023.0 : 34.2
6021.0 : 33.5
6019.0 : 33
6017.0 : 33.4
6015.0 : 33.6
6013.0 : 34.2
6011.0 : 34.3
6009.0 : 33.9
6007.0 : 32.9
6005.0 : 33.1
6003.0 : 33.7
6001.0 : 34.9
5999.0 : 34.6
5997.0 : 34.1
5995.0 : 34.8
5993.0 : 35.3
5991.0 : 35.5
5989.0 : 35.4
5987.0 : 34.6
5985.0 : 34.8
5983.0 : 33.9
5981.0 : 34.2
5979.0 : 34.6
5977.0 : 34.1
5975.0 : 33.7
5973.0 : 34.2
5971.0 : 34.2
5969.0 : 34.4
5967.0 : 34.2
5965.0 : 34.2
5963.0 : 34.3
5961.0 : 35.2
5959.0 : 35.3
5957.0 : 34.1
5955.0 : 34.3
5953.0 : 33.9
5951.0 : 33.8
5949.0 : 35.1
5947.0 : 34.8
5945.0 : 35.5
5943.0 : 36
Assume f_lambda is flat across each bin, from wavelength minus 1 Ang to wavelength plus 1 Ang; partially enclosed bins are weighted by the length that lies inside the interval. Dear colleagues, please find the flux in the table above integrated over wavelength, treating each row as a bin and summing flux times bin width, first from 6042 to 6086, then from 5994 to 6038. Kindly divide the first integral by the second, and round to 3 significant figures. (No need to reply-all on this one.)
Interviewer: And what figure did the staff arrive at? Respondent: 1.01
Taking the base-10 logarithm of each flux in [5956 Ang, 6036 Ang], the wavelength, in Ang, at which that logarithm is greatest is 5991.0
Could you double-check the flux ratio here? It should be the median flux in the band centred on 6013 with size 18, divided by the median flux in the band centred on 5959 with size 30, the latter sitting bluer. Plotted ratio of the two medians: 0.98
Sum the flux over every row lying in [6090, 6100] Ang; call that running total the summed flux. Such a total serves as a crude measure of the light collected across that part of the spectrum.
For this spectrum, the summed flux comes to 170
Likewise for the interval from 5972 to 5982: 171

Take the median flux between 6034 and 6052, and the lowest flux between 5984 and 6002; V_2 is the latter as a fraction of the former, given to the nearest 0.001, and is 0.988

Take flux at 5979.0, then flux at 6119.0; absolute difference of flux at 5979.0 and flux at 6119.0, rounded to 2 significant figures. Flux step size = 2.0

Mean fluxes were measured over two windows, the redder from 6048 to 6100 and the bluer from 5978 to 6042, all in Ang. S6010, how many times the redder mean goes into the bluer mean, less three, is -2.00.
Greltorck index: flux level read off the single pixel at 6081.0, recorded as 34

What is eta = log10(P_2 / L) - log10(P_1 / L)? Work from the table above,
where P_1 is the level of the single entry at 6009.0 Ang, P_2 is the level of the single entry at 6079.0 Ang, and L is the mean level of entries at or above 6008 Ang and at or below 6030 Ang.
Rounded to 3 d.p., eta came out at 0.000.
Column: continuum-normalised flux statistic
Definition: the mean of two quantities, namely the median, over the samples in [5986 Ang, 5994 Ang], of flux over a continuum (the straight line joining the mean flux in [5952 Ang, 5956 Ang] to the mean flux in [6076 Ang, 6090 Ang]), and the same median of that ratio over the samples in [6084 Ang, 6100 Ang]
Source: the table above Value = 1.02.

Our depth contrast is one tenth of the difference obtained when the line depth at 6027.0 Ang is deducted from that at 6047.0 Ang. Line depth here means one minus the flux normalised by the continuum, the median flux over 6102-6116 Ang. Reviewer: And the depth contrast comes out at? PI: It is -0.003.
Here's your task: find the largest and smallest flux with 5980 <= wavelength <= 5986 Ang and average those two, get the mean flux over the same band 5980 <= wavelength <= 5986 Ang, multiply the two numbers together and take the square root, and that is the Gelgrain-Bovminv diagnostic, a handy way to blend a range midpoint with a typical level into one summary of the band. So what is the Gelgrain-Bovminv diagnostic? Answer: 34.3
